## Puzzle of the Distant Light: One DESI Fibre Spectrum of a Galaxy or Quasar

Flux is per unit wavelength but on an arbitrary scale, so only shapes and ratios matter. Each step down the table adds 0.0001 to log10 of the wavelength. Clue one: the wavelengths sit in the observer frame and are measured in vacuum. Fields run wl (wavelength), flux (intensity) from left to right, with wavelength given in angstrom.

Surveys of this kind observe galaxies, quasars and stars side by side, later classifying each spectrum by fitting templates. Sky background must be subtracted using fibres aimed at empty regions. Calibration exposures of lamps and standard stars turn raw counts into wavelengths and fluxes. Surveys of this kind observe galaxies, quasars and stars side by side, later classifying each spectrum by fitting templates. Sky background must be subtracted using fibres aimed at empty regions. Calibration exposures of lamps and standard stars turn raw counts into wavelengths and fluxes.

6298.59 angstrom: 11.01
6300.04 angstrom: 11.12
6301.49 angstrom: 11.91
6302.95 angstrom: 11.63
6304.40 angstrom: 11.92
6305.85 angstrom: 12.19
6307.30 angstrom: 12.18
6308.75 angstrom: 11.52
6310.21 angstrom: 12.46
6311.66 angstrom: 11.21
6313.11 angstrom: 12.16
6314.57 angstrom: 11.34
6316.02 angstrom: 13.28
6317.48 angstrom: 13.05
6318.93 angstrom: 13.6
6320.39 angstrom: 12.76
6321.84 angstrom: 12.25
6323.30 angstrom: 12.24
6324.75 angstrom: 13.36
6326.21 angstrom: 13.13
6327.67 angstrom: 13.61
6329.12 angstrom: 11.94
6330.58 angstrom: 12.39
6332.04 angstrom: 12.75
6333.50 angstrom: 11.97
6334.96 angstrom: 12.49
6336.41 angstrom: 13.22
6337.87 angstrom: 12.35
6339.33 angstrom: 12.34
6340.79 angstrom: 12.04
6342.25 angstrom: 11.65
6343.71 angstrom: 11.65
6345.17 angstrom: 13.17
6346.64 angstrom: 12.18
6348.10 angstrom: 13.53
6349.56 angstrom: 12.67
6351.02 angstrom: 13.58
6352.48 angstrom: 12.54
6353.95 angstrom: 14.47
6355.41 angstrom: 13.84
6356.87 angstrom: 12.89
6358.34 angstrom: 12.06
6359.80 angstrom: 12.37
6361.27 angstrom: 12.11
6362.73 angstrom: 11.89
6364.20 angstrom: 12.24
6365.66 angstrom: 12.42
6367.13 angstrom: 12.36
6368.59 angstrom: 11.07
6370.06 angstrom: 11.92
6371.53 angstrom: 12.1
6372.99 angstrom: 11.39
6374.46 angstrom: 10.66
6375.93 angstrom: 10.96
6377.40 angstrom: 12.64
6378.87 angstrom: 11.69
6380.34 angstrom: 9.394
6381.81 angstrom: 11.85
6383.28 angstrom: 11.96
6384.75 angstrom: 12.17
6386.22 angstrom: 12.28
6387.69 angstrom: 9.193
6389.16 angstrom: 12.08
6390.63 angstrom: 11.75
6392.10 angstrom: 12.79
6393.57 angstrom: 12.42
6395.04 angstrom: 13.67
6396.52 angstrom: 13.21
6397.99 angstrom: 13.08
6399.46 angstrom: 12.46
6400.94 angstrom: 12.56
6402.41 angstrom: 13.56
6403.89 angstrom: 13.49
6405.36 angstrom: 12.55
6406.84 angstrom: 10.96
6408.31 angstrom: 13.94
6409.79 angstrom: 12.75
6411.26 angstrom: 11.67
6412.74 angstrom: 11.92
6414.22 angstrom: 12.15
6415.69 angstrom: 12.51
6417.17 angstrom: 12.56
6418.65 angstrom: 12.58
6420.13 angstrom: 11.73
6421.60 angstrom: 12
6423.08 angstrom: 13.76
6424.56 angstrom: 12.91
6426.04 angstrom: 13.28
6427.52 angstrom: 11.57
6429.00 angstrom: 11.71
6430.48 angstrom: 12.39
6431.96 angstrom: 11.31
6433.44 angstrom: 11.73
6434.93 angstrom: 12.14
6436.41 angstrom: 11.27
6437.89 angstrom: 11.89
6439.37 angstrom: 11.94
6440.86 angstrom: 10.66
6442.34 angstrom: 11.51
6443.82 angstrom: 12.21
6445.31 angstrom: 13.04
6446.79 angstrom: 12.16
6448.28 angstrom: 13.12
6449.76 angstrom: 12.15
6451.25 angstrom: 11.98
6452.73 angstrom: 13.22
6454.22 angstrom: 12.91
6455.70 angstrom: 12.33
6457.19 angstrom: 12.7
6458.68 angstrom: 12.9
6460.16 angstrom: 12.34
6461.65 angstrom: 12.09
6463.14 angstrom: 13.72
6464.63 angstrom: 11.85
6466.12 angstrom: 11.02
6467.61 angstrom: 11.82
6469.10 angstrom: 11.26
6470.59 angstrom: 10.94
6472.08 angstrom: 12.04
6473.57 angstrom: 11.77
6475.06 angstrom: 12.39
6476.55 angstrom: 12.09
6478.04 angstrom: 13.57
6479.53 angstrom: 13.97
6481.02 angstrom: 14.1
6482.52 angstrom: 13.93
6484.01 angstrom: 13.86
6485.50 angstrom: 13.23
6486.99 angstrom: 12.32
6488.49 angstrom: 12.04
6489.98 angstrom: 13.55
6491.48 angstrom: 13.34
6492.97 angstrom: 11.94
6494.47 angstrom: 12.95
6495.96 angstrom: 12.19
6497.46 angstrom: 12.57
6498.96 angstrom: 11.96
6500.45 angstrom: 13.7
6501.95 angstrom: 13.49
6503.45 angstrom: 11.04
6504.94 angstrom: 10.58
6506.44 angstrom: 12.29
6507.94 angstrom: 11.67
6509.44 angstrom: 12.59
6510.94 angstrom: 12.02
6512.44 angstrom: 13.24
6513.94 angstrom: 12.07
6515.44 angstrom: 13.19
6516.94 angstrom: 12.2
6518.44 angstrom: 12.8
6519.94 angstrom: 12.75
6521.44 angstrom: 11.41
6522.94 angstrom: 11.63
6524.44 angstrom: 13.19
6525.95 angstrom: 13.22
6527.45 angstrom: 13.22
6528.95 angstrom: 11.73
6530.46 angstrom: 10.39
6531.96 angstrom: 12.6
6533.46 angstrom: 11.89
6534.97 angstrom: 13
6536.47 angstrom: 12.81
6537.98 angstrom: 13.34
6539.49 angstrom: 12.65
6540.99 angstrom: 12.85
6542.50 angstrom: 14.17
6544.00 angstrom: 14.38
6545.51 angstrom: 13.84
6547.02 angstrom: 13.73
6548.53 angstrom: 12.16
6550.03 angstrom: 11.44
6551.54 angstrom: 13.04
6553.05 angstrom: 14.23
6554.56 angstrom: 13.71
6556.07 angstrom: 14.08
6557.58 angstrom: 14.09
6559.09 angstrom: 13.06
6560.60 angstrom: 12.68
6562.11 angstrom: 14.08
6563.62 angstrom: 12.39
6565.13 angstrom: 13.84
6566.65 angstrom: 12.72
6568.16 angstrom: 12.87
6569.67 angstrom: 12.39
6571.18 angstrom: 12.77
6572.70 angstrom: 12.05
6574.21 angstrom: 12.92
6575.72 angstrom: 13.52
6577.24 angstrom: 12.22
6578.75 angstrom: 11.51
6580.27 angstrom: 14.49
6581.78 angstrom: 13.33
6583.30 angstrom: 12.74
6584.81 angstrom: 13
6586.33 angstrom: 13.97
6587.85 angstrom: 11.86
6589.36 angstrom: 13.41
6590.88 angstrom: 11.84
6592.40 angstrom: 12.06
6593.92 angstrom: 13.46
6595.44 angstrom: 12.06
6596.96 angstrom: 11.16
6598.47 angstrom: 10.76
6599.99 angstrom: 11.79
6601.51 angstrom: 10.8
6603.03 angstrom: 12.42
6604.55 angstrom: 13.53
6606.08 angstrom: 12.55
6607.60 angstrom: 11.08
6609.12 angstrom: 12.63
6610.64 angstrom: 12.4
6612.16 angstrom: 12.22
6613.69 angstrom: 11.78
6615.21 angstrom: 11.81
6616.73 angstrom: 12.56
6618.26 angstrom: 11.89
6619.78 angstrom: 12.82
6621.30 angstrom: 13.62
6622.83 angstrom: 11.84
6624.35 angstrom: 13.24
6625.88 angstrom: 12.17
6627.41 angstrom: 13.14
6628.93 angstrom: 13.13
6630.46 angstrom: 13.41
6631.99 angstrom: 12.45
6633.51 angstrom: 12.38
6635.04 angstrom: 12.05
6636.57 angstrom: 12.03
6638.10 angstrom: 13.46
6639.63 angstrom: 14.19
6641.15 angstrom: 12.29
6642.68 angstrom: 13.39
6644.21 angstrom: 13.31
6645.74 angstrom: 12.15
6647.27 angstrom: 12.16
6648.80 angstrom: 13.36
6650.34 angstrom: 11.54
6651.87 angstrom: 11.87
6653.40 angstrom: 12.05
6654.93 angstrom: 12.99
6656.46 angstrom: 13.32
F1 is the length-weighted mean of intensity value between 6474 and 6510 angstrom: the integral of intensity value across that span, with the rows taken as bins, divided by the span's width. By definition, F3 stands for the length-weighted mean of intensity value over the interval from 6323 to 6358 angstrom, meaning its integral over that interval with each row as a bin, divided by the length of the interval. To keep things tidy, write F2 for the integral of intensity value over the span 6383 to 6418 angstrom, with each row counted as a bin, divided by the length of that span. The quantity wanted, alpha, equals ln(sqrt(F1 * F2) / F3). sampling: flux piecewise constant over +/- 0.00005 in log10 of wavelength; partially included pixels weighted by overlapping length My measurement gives -0.015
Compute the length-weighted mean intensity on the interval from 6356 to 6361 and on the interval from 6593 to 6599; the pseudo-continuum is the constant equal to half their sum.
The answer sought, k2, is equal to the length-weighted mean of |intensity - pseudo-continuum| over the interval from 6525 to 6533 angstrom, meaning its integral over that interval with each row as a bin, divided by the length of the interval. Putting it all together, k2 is 0.93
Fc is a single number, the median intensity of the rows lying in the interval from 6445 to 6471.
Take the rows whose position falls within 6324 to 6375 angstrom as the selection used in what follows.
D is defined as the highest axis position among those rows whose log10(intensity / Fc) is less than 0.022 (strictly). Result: 6374.46 angstrom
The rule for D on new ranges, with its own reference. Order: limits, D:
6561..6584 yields 6583.30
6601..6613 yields 6612.16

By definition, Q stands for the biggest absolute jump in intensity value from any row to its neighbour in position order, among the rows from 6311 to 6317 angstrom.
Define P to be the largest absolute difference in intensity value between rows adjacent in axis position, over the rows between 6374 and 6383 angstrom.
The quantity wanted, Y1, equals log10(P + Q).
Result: 0.64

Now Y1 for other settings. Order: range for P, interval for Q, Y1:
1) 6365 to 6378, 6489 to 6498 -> 0.49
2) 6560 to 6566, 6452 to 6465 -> 0.55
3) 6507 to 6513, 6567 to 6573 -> 0.29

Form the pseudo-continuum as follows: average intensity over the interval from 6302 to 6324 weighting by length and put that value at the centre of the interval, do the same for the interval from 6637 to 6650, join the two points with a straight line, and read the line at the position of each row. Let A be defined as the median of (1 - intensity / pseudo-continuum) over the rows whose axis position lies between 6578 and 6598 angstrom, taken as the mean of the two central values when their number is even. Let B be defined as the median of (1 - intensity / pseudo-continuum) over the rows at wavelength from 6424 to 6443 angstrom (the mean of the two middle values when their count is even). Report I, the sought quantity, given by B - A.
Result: 0.055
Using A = 0.007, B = 0.062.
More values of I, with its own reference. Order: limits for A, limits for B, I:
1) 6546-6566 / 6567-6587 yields 0.068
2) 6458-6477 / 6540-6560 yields -0.120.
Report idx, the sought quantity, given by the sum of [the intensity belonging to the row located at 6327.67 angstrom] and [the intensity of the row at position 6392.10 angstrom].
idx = 26.4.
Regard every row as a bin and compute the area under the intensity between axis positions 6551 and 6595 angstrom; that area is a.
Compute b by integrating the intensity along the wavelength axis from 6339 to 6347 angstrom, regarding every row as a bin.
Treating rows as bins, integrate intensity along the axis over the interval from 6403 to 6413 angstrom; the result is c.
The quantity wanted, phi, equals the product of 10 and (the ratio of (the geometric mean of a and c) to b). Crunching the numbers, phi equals 28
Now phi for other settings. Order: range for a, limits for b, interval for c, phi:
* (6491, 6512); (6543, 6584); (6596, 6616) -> 5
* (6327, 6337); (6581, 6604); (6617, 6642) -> 7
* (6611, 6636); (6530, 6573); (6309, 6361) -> 8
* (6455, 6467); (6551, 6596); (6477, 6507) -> 4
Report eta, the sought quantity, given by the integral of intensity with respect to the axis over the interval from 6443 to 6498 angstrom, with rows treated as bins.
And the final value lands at 692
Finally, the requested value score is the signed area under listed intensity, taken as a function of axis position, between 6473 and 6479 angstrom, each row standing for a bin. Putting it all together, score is 75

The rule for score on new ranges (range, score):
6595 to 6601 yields 68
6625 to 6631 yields 78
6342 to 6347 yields 61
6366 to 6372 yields 71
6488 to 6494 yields 77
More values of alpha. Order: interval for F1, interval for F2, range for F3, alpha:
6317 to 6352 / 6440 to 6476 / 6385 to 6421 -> 0.000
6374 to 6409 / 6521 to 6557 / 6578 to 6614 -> 0.011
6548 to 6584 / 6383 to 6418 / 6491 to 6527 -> 0.023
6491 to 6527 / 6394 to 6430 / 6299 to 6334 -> 0.015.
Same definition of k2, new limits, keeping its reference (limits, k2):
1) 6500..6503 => 1.38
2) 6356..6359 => 0.48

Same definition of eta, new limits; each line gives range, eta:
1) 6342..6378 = 444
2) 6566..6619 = 658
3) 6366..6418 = 630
